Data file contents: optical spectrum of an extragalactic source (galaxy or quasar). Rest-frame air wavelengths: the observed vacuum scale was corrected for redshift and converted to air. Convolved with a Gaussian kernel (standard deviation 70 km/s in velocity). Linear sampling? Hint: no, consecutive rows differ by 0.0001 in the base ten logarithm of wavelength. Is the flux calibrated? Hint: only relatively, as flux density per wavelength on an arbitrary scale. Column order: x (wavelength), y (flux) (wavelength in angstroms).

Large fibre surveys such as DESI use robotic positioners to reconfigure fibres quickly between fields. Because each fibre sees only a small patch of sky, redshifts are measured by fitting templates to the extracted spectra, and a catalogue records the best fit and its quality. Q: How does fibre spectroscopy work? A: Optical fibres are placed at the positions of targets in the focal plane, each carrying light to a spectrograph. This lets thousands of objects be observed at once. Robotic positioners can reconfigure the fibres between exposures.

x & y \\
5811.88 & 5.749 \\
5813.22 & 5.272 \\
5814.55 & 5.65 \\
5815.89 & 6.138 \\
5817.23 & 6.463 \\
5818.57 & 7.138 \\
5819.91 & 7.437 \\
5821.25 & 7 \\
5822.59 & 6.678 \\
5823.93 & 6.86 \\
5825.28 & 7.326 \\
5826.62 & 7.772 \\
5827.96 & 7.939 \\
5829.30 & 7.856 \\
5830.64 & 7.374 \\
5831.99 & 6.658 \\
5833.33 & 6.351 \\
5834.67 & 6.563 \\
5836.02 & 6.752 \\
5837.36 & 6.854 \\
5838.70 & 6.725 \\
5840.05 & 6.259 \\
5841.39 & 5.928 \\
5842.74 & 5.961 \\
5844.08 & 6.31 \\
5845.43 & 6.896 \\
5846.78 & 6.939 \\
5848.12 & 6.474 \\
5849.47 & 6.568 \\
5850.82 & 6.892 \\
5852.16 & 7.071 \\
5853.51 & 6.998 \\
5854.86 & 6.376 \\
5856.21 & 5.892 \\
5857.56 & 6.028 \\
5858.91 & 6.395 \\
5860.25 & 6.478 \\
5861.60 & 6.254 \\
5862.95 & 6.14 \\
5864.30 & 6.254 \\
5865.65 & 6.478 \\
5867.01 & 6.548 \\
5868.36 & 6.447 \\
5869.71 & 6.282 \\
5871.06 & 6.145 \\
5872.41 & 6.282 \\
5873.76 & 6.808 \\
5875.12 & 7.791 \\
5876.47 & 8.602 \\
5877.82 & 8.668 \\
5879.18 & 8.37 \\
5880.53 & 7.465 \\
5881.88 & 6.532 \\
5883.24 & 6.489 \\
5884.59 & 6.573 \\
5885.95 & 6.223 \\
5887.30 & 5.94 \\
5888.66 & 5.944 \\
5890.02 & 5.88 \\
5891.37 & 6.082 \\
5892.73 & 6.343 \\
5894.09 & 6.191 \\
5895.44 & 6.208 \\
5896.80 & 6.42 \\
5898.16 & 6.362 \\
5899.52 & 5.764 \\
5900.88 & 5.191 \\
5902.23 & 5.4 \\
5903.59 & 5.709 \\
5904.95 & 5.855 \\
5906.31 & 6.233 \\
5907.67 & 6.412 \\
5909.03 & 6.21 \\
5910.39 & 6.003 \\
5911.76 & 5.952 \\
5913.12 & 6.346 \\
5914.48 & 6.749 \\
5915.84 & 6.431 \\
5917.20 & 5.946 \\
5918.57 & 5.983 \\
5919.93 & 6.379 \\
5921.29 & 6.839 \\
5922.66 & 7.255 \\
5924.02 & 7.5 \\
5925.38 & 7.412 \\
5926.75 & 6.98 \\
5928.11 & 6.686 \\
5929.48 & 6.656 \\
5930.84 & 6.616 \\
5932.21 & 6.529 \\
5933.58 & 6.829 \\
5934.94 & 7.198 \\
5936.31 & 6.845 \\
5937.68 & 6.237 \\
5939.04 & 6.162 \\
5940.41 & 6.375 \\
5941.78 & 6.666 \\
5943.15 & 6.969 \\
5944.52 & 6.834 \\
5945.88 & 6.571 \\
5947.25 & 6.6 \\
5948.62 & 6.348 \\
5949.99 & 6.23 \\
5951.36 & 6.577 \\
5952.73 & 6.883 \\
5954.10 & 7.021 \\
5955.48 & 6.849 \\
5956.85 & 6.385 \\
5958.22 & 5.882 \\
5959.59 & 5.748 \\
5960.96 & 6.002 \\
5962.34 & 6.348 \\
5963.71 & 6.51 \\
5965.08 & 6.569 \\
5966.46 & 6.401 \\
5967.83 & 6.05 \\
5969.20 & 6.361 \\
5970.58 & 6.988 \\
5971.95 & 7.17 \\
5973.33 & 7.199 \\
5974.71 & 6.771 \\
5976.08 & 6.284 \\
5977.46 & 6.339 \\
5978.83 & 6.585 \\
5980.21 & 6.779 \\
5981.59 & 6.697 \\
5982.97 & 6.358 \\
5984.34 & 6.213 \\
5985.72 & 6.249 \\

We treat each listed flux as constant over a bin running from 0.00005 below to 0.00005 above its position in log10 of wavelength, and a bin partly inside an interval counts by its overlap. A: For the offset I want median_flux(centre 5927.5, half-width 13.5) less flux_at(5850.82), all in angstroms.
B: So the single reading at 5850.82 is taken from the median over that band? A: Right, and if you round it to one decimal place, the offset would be -0.2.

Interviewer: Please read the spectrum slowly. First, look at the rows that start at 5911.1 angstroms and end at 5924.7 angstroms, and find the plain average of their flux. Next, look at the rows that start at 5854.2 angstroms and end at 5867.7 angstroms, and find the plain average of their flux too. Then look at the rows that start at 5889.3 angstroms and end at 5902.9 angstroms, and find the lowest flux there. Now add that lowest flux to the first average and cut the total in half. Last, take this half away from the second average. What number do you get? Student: 0.42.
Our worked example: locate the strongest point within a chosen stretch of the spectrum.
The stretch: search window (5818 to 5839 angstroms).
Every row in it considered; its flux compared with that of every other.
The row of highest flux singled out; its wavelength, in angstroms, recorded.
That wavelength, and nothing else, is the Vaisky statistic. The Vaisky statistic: 5827.96 angstroms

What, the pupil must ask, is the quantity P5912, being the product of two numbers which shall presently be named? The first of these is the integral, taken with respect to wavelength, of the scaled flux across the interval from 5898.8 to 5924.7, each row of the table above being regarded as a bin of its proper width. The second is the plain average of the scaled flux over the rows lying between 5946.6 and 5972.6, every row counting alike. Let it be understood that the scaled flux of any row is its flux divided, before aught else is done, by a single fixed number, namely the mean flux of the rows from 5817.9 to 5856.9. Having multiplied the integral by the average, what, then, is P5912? 22.4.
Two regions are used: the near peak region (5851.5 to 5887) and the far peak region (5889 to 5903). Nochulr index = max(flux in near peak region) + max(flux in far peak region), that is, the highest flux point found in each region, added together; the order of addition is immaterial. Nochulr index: 15.1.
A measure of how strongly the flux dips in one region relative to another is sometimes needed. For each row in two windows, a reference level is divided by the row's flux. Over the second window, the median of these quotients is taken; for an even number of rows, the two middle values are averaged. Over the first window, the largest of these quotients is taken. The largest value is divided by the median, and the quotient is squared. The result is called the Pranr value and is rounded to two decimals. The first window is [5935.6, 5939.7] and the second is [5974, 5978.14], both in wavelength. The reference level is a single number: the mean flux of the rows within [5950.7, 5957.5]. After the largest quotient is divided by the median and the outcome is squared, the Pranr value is 1.06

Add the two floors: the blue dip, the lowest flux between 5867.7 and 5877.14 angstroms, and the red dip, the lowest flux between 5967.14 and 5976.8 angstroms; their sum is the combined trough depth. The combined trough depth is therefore 12.2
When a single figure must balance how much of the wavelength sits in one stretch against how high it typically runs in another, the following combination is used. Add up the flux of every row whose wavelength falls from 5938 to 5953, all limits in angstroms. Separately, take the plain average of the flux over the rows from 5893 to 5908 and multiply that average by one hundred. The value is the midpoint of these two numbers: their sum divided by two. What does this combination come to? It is 335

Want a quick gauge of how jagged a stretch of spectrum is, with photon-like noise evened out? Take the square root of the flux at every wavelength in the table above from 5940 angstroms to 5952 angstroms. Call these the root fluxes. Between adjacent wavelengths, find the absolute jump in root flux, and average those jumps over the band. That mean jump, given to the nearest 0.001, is 0.042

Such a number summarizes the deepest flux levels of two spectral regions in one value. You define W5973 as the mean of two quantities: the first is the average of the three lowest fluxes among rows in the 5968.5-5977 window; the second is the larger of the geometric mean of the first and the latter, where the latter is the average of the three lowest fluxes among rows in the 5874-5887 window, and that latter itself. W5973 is 6.46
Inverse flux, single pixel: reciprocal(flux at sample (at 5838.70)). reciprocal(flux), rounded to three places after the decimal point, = 0.149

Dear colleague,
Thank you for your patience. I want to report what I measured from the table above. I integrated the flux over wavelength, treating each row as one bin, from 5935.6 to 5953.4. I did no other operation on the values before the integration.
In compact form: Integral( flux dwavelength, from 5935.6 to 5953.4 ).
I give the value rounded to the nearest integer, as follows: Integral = 117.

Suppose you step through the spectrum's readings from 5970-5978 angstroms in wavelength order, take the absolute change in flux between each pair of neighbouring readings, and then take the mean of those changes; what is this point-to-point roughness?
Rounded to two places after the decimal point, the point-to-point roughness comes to 0.24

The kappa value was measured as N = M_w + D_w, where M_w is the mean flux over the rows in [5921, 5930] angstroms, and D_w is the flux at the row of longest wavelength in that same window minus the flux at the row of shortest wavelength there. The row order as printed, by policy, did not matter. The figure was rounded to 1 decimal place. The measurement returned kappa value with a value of 6.9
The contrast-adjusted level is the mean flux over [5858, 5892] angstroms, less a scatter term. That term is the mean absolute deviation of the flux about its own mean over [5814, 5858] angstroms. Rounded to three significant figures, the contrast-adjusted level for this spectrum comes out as 6.23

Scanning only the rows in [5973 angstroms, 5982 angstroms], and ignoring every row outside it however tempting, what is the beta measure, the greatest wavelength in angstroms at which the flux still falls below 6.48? 5977.46 angstroms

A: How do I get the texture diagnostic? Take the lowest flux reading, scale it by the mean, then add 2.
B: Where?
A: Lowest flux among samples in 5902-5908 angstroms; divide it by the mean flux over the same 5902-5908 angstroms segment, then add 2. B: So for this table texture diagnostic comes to 2.91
